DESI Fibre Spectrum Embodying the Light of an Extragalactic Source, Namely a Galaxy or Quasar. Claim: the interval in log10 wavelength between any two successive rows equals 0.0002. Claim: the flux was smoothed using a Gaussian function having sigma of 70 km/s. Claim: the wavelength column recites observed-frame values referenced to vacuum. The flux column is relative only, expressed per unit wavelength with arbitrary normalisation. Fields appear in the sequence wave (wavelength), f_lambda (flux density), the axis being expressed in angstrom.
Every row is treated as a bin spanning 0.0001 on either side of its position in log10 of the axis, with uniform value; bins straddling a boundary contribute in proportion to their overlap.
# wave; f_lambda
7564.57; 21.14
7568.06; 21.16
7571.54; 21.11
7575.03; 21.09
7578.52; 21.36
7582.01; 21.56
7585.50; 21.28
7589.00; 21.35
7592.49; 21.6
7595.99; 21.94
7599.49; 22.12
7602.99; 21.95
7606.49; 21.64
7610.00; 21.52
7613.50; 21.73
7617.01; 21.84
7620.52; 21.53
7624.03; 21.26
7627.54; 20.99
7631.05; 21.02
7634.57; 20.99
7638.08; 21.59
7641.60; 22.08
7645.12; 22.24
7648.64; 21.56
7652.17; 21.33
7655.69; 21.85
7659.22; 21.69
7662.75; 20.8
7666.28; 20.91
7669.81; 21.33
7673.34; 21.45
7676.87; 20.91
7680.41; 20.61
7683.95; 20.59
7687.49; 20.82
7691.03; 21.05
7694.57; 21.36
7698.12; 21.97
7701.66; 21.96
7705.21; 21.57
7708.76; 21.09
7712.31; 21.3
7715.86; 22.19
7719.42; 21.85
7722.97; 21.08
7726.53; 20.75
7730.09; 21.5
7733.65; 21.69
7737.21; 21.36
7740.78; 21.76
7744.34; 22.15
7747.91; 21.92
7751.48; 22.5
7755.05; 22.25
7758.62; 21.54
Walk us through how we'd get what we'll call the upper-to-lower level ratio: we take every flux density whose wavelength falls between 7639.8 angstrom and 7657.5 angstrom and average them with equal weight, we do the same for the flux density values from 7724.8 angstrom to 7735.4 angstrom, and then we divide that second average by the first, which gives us 0.98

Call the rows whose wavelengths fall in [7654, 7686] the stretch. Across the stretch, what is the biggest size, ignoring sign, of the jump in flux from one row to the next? 0.89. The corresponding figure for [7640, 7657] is 0.68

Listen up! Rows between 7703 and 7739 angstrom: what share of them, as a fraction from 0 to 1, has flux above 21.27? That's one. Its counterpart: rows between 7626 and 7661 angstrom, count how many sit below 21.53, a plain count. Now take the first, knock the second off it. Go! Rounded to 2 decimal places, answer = -3.30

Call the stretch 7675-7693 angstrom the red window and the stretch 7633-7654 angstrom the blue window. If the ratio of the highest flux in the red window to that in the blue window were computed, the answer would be 0.95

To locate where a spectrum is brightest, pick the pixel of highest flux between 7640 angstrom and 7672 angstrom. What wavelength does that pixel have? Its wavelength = 7645.12 angstrom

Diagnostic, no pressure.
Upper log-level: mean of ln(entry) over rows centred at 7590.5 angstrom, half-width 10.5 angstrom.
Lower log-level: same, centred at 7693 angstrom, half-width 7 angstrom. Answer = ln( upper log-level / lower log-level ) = 0.005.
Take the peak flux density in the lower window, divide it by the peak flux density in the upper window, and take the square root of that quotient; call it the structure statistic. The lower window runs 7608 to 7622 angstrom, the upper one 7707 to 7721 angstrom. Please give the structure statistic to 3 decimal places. 0.992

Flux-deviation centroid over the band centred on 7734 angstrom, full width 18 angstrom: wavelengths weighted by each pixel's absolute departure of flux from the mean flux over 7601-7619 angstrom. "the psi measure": 7729.8 angstrom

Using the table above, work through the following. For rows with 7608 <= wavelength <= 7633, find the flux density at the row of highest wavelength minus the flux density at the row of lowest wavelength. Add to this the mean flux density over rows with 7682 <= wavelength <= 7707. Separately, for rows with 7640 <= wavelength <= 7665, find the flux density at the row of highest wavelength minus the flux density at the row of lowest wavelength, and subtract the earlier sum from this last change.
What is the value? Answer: -22.1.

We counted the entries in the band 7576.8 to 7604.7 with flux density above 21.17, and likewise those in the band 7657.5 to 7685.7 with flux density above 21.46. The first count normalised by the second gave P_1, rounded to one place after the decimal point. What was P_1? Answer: 8.0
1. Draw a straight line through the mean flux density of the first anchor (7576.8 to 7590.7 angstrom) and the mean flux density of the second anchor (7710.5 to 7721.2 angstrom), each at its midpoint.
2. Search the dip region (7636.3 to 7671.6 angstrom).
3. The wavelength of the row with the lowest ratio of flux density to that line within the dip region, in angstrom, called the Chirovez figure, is 7662.75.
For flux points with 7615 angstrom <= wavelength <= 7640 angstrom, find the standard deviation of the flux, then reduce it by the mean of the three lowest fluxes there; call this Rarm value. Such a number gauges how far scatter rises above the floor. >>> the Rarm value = -20.7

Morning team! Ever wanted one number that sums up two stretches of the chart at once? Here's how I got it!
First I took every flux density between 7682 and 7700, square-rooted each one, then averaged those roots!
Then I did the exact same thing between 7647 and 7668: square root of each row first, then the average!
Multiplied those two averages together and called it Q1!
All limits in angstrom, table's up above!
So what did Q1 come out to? 21.25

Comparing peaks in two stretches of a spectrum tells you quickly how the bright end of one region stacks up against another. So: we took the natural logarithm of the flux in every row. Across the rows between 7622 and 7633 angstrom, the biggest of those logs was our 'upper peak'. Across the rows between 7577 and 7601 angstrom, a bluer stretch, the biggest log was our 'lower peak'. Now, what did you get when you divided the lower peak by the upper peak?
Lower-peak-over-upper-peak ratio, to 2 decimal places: 1.01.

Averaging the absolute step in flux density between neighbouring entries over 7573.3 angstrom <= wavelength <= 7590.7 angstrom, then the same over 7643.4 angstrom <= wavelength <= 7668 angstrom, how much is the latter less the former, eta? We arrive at 0.23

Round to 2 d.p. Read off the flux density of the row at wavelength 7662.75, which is 20.80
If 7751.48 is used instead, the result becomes 22.50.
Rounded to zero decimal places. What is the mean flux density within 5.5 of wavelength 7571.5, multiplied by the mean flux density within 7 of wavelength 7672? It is 447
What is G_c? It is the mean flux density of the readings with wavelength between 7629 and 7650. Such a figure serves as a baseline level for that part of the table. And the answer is 21.58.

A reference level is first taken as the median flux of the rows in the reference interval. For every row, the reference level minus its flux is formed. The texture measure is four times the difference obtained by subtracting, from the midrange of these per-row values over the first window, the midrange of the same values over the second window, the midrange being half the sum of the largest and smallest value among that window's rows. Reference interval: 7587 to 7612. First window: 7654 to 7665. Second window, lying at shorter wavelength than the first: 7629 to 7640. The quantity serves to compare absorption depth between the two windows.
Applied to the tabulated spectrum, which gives -0.1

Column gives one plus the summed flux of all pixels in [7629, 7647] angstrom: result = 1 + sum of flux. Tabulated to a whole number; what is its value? 109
